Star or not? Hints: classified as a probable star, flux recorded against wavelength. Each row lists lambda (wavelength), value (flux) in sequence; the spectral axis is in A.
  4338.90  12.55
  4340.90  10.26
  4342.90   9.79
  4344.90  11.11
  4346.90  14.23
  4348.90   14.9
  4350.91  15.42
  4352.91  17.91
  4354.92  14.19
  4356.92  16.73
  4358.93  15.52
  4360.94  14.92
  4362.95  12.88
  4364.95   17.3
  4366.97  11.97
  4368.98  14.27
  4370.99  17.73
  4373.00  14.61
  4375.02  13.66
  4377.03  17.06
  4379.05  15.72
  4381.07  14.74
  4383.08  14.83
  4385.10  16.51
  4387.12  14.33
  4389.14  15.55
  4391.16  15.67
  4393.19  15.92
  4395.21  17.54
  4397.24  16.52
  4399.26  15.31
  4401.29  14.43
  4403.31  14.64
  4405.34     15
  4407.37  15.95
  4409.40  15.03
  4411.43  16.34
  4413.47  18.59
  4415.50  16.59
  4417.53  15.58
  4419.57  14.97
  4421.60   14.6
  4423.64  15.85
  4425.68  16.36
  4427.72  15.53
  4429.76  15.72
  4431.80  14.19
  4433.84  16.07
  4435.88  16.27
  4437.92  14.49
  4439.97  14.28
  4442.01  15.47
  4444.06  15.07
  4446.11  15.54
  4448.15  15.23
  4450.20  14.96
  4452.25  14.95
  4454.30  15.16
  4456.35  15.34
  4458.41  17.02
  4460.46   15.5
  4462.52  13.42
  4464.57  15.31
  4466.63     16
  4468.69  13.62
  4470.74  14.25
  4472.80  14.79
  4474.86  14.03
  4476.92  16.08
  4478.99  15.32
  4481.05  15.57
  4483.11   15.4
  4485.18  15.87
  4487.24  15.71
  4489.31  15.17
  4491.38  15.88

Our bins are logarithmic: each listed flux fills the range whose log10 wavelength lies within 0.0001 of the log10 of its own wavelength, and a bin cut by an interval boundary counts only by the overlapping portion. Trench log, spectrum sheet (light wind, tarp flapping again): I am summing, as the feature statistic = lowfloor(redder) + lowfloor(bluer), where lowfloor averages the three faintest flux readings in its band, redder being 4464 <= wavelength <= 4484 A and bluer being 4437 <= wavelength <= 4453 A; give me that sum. 28.5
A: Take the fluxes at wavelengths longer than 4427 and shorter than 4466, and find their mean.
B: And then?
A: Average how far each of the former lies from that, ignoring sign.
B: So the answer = 0.57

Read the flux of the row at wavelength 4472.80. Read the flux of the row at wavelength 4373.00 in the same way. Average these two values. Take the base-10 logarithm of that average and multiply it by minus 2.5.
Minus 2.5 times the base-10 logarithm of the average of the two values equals -2.92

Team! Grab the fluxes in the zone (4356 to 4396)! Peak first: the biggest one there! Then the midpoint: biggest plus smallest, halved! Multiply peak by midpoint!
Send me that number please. 263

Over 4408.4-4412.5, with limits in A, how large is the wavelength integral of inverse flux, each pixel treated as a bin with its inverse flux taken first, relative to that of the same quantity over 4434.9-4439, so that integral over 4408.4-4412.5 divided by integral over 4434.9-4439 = 0.97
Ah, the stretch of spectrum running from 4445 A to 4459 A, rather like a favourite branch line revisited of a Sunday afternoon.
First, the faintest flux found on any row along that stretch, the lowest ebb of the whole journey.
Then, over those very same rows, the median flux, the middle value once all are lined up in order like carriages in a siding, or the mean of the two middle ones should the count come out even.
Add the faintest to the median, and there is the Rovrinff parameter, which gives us 30.2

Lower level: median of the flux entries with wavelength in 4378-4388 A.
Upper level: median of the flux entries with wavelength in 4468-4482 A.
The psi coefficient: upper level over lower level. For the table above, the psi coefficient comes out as 1.00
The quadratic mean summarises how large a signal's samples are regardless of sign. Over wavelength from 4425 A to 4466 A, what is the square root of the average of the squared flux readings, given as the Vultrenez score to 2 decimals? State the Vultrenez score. 15.31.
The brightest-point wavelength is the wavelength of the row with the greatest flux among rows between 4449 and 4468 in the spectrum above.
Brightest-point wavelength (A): 4458.41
